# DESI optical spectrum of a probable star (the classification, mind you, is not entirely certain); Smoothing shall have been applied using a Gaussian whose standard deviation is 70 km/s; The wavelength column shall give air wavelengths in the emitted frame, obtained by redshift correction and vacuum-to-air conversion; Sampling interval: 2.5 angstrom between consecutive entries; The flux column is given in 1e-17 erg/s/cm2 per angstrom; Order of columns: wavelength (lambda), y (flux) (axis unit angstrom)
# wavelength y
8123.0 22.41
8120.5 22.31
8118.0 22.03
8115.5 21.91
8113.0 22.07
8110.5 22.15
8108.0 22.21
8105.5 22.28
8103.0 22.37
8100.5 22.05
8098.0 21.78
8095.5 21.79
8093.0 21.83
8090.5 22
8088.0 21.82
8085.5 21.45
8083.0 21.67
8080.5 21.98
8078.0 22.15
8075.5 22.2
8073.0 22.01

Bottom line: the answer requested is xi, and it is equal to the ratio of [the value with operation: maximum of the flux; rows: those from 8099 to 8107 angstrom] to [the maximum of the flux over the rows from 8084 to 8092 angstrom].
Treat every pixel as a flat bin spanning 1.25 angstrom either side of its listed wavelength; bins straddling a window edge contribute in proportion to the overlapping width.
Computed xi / 1.02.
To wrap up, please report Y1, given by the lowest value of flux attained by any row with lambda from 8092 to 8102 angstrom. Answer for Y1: 21.78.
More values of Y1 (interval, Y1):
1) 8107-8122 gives 21.91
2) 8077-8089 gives 21.45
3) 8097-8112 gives 21.78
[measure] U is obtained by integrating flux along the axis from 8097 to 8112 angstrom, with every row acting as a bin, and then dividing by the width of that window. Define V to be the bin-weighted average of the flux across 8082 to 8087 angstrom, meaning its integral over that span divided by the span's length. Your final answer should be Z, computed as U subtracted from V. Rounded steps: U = 22.1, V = 21.6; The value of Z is -0.58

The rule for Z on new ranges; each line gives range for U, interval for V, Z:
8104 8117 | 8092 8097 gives -0.32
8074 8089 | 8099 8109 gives 0.34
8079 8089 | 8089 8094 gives 0.18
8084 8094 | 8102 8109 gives 0.52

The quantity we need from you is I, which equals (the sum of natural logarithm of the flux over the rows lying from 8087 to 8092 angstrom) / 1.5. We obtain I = 4.12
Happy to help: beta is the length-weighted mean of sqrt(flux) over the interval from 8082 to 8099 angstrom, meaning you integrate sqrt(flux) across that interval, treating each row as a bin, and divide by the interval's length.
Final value 4.67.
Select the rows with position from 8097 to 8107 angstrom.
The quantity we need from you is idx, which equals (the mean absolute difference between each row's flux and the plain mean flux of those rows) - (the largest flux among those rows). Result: -22.2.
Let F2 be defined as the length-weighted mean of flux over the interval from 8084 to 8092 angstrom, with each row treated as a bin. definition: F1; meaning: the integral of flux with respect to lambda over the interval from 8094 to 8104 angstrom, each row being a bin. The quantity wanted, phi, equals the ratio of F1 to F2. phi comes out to 10.1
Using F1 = 220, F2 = 21.8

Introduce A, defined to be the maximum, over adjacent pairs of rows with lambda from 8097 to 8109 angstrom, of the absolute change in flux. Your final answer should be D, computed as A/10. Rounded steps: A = 0.32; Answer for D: 0.032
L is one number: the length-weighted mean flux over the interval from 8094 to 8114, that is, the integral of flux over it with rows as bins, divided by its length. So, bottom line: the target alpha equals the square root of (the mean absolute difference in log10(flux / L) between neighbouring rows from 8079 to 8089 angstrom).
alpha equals 0.078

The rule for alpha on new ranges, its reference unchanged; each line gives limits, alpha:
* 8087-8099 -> 0.045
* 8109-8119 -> 0.049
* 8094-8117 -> 0.051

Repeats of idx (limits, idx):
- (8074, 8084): -22.0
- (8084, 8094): -21.8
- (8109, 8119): -22.1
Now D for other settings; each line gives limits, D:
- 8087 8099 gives 0.018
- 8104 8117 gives 0.016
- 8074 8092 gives 0.037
